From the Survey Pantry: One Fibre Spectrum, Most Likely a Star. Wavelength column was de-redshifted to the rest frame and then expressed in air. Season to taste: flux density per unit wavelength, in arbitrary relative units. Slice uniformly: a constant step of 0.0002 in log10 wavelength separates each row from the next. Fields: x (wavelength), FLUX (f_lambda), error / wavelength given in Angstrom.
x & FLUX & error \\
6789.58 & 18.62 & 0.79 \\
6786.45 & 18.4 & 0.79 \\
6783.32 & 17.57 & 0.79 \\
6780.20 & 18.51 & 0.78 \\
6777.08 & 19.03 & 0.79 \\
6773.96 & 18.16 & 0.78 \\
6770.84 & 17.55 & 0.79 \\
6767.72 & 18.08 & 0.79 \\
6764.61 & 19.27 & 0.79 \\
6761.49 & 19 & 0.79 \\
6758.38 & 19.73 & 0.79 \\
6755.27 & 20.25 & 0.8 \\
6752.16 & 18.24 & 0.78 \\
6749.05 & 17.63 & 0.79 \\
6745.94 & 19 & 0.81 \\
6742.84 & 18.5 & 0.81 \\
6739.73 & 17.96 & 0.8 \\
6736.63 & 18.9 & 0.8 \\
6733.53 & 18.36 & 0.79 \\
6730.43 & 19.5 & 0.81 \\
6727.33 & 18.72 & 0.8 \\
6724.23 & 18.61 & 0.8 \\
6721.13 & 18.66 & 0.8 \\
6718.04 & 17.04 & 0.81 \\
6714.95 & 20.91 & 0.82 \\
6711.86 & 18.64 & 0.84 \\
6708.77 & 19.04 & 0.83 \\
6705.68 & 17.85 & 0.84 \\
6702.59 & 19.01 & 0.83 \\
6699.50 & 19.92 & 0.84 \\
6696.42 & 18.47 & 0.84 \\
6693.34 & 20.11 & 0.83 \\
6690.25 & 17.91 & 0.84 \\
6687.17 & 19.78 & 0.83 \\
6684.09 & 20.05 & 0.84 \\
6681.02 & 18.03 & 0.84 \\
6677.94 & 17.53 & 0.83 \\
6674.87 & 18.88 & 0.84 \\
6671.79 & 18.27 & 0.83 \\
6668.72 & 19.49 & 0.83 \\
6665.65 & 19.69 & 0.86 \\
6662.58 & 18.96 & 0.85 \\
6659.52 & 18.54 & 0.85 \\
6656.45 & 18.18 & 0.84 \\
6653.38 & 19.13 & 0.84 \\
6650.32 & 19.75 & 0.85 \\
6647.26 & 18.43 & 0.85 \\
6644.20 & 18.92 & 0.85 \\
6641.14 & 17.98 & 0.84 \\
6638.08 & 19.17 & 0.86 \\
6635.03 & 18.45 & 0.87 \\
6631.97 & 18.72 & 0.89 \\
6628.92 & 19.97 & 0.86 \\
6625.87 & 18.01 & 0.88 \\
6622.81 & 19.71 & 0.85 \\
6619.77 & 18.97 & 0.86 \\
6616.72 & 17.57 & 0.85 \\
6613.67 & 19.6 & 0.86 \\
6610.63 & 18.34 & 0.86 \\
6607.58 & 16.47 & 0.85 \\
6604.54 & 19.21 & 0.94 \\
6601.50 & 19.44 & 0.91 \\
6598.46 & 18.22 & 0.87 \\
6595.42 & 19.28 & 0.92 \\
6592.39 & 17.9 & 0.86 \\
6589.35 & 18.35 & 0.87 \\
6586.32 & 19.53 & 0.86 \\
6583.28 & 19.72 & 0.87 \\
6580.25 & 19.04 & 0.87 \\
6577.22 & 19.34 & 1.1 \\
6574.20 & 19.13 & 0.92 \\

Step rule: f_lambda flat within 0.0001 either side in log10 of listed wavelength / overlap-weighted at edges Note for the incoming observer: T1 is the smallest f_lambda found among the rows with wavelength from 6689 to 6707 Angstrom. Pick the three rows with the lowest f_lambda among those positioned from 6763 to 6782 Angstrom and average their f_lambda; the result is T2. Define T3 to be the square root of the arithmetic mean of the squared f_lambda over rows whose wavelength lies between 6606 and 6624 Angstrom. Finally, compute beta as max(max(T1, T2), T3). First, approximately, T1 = 17.85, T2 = 17.9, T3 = 18.5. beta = 18.5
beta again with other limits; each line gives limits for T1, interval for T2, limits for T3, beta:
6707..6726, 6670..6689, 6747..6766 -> 19.0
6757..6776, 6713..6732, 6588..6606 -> 18.7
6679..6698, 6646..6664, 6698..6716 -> 19.3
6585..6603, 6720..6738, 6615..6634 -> 18.8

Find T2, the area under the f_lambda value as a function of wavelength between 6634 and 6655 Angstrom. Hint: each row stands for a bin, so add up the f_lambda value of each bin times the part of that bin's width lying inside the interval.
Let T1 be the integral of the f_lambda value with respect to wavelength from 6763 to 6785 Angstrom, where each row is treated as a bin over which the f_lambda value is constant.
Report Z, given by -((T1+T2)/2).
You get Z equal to -399.2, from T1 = 403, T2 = 396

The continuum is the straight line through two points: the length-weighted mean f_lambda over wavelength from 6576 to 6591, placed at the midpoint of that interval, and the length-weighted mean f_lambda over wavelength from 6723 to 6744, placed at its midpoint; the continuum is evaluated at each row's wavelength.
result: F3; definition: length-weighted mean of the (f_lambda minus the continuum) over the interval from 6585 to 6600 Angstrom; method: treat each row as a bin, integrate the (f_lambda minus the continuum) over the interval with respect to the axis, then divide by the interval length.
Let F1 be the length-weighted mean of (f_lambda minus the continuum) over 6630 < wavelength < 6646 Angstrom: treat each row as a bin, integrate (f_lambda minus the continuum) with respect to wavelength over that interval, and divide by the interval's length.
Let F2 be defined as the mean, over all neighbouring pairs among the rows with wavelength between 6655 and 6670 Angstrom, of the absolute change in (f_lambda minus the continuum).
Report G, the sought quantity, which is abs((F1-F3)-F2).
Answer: 0.2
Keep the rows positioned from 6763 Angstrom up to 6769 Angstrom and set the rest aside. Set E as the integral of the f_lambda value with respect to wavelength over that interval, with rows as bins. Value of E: 112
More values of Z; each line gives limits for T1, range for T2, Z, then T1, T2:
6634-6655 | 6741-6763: -405.7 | 396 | 416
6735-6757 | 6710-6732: -412.7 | 410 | 415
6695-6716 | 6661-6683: -406.4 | 401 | 412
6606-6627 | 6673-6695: -400.8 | 386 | 415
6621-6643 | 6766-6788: -407.6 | 415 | 400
